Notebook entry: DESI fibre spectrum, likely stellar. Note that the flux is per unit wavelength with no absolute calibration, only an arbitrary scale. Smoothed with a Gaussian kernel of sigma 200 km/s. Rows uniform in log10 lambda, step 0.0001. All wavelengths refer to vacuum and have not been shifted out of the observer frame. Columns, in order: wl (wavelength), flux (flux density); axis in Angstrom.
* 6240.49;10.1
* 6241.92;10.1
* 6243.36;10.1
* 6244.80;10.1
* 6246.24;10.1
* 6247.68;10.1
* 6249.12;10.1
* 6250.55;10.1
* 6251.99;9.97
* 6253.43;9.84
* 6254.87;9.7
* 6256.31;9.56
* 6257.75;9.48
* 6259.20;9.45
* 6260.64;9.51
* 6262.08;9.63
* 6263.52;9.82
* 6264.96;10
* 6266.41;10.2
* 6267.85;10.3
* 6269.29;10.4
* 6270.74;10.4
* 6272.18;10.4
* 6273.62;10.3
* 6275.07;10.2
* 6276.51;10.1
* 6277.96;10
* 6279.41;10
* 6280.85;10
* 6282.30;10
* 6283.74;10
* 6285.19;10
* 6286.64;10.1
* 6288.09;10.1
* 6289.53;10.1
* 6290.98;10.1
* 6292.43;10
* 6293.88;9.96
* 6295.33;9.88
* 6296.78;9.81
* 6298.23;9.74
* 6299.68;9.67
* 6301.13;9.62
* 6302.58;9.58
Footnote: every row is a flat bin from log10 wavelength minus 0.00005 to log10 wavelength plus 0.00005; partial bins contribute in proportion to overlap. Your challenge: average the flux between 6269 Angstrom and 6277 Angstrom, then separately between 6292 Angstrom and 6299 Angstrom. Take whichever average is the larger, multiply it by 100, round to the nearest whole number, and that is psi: 1030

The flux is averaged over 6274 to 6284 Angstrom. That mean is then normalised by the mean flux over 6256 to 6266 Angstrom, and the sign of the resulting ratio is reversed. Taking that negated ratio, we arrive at -1.04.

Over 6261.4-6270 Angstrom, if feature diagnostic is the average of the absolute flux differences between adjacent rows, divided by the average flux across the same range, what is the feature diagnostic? 0.0153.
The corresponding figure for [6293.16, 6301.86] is 0.0070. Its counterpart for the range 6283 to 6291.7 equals 0.0020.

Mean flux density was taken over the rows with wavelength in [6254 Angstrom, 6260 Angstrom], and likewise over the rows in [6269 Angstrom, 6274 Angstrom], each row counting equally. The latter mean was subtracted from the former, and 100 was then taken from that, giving -101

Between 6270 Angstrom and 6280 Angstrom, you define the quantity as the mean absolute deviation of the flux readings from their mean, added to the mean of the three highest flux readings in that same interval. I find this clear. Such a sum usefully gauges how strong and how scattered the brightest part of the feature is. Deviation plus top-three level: 10.5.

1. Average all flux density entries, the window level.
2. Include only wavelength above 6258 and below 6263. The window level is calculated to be 9.5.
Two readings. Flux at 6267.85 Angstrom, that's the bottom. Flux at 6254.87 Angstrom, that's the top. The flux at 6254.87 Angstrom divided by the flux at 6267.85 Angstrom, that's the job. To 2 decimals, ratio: 0.94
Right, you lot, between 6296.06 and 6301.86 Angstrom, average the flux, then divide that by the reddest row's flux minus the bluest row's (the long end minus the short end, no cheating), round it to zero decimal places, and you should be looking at -51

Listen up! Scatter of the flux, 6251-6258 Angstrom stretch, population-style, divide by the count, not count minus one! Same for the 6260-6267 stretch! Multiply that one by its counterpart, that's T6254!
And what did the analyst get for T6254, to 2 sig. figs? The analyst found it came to 0.044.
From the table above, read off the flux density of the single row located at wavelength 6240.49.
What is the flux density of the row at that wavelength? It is 10.1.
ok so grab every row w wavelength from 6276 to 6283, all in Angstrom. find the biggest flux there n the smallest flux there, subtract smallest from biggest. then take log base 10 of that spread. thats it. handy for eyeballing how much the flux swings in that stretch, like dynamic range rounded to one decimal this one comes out -1.0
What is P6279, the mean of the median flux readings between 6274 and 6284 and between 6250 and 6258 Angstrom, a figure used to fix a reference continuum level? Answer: 9.9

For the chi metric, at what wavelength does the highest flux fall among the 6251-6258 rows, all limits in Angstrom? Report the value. 6251.99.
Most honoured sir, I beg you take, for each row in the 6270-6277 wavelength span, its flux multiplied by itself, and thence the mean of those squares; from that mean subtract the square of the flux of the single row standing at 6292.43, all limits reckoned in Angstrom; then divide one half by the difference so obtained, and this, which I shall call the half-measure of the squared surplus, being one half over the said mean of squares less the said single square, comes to 0.09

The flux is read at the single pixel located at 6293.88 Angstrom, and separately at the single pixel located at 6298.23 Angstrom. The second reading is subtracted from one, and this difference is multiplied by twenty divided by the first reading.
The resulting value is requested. -17.6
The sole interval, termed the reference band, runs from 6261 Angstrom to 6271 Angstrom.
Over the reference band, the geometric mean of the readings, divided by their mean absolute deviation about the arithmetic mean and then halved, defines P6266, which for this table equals 20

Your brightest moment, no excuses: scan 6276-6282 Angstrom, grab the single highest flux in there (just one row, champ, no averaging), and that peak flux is 10.1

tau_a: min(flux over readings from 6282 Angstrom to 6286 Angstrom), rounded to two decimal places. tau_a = 10.00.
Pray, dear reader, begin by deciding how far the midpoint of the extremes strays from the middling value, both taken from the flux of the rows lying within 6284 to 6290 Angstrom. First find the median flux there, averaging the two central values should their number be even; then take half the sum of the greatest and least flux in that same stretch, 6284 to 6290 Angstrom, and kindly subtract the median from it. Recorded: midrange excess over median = -0.050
